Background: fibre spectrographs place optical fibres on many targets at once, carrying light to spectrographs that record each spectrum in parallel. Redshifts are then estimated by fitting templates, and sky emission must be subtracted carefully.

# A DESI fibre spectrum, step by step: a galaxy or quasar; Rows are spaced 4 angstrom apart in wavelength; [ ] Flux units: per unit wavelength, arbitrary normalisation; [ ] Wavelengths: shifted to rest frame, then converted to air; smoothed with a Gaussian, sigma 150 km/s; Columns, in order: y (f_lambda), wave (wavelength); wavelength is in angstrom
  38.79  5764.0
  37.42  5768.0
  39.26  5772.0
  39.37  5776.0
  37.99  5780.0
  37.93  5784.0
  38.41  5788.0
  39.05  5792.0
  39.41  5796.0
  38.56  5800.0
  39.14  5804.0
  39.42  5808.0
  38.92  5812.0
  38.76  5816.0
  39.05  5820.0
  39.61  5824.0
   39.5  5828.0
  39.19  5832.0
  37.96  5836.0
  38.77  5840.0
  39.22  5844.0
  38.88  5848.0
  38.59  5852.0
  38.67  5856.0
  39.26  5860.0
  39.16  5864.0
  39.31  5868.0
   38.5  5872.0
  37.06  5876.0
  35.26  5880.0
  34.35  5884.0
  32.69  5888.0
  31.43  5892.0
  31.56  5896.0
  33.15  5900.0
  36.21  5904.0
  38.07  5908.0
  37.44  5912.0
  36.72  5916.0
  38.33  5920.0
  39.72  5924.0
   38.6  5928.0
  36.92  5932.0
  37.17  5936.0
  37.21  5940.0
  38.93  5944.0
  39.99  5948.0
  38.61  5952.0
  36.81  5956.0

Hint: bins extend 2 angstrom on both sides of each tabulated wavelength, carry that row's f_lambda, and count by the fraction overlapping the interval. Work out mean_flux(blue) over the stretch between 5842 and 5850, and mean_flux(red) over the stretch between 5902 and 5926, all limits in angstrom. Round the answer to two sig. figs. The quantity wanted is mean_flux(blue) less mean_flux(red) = 1.3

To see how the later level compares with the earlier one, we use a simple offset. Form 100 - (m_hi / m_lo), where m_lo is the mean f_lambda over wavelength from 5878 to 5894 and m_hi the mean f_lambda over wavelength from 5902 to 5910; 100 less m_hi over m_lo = 98.9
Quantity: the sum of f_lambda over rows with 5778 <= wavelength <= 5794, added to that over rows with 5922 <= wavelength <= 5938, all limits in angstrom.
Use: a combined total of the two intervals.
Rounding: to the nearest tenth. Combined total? 305.8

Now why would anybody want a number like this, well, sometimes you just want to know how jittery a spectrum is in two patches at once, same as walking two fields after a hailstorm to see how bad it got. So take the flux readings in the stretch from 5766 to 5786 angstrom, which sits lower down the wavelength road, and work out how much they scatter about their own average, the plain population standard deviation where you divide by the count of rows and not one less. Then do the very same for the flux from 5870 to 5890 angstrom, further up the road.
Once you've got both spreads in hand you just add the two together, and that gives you 2.8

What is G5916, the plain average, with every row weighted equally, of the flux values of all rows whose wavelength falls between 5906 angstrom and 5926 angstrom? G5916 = 38.1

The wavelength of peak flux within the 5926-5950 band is 5948.0 angstrom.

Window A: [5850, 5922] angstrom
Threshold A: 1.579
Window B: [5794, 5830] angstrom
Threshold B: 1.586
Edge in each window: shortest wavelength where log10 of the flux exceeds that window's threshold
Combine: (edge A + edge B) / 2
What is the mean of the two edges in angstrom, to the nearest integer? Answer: 5824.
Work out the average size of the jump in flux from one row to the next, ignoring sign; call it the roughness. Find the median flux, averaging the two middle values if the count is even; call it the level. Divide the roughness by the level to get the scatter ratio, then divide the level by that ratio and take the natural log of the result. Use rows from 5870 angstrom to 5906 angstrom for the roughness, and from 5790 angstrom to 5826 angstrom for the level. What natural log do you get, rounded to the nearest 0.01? 6.94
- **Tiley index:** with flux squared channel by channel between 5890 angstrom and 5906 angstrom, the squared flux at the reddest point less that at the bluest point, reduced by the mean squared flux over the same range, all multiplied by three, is -2326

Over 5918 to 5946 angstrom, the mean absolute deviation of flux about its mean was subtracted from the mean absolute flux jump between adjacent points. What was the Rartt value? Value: 0.15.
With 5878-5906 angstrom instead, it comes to -0.07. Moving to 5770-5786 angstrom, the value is -0.16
